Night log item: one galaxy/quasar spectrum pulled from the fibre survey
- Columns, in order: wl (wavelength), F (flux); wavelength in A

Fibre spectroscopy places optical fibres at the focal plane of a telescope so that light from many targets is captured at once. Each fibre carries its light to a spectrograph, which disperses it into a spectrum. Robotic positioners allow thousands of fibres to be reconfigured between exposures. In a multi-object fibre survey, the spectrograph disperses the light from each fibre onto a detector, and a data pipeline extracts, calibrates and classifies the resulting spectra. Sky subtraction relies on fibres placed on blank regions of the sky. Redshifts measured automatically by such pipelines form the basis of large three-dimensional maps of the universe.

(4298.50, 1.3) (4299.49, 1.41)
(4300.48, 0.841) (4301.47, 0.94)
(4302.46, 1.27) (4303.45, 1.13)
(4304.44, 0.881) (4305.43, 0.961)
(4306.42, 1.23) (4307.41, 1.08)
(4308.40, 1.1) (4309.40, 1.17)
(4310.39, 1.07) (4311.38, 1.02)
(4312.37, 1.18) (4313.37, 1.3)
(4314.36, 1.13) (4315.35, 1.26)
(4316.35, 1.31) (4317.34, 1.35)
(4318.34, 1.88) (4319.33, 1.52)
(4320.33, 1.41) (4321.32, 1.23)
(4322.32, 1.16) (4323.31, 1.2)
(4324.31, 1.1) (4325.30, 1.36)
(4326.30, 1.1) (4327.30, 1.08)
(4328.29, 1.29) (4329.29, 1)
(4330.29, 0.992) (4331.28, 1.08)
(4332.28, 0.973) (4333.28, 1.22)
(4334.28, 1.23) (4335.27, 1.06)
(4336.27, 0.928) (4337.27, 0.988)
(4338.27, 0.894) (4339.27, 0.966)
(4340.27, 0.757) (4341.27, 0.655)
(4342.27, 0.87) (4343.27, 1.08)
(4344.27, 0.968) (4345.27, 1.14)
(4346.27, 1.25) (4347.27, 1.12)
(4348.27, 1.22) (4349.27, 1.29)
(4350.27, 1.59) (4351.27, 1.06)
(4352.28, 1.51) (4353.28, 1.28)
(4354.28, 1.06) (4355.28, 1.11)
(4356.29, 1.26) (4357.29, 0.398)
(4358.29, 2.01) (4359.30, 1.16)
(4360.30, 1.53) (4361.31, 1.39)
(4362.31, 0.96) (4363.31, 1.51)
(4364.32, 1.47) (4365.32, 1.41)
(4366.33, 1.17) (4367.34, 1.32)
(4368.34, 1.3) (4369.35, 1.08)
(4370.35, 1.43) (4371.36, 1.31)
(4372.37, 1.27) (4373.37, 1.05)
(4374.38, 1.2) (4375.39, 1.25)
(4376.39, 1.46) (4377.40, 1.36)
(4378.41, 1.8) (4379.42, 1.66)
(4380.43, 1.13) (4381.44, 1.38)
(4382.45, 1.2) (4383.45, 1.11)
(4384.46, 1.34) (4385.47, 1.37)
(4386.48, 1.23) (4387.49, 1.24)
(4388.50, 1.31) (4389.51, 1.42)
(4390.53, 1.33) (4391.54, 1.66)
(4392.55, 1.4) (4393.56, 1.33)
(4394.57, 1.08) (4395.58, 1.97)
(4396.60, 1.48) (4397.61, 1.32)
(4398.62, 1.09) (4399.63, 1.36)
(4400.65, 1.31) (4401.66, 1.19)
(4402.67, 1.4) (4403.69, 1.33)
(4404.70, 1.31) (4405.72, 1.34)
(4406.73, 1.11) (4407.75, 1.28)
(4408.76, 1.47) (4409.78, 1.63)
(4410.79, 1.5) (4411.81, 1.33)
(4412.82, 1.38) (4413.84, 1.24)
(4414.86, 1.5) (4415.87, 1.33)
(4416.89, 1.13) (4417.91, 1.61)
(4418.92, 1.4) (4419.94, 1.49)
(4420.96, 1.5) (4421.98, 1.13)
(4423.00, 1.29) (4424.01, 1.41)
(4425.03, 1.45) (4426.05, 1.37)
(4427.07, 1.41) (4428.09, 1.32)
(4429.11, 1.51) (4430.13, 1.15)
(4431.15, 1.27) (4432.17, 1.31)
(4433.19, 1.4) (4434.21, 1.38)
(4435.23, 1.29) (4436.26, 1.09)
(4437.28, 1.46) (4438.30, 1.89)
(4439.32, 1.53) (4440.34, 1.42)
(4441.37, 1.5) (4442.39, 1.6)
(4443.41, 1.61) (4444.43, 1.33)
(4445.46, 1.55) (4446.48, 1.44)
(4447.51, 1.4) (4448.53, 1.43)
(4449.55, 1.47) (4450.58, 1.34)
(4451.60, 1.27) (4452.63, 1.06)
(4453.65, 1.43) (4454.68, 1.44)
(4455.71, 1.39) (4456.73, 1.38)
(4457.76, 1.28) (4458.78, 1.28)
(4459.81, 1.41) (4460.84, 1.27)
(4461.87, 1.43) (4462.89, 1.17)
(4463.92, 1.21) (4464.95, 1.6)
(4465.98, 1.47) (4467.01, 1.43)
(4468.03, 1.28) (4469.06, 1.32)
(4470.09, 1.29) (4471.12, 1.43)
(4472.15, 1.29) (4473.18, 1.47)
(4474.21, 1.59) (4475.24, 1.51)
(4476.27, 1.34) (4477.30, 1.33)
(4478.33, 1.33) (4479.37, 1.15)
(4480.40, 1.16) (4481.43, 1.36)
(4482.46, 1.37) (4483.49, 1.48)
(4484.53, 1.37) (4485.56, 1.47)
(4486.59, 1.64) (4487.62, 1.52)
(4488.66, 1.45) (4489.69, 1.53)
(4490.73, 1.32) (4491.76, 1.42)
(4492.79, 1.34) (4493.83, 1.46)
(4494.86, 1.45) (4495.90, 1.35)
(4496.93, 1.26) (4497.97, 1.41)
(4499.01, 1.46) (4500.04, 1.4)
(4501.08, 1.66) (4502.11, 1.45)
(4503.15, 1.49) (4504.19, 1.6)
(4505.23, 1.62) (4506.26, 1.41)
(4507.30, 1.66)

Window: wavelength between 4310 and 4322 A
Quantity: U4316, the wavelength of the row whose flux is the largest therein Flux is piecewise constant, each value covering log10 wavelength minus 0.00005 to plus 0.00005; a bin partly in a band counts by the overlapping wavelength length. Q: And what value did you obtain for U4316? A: 4318.34 A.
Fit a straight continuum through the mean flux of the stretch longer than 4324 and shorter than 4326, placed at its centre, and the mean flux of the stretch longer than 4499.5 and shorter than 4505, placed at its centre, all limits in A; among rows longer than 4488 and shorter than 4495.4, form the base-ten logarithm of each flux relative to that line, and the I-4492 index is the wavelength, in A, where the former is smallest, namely 4490.73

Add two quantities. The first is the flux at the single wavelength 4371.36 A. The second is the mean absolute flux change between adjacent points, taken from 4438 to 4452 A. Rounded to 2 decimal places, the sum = 1.43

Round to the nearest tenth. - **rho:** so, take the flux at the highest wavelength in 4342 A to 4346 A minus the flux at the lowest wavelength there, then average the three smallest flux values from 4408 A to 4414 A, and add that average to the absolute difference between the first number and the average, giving 2.4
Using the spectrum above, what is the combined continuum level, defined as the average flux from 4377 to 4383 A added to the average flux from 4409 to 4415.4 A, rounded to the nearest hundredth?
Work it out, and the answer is 2.85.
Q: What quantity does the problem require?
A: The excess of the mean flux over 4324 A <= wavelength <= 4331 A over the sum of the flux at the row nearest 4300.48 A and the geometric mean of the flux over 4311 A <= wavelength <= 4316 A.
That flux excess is -0.88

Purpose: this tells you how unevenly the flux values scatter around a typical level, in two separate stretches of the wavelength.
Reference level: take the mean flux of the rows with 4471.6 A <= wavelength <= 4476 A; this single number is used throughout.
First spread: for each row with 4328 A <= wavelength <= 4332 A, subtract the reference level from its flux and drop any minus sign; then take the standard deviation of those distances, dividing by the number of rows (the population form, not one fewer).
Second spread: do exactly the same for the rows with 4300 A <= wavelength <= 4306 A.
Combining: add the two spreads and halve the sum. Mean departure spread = 0.135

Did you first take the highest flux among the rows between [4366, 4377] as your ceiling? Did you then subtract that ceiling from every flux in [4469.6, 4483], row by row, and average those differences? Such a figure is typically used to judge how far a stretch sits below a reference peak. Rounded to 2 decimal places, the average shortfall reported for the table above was -0.10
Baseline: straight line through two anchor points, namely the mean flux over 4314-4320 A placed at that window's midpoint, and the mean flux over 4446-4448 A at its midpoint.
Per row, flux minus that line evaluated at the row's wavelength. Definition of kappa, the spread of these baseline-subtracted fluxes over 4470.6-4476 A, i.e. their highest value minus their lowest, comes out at 0.30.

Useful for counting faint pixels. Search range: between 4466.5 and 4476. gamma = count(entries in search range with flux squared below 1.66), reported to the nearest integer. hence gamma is 1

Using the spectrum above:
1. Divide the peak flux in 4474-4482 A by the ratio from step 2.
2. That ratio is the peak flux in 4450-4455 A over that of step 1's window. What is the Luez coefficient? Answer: 1.76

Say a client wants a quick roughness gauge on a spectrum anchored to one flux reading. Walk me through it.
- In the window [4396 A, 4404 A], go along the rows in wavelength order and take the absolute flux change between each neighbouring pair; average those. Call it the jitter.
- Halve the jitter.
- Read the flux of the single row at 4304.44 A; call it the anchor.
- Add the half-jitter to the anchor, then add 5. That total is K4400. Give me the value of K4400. 5.96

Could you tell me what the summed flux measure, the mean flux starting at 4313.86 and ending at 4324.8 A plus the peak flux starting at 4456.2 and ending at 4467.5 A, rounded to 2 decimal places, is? 2.92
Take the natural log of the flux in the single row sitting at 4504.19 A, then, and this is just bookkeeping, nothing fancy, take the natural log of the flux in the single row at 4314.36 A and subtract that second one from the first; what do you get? 0.35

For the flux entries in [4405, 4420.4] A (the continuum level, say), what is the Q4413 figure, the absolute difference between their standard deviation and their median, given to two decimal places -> 1.23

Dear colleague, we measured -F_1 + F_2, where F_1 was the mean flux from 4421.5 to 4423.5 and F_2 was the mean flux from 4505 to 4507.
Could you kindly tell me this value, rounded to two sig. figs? 0.31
